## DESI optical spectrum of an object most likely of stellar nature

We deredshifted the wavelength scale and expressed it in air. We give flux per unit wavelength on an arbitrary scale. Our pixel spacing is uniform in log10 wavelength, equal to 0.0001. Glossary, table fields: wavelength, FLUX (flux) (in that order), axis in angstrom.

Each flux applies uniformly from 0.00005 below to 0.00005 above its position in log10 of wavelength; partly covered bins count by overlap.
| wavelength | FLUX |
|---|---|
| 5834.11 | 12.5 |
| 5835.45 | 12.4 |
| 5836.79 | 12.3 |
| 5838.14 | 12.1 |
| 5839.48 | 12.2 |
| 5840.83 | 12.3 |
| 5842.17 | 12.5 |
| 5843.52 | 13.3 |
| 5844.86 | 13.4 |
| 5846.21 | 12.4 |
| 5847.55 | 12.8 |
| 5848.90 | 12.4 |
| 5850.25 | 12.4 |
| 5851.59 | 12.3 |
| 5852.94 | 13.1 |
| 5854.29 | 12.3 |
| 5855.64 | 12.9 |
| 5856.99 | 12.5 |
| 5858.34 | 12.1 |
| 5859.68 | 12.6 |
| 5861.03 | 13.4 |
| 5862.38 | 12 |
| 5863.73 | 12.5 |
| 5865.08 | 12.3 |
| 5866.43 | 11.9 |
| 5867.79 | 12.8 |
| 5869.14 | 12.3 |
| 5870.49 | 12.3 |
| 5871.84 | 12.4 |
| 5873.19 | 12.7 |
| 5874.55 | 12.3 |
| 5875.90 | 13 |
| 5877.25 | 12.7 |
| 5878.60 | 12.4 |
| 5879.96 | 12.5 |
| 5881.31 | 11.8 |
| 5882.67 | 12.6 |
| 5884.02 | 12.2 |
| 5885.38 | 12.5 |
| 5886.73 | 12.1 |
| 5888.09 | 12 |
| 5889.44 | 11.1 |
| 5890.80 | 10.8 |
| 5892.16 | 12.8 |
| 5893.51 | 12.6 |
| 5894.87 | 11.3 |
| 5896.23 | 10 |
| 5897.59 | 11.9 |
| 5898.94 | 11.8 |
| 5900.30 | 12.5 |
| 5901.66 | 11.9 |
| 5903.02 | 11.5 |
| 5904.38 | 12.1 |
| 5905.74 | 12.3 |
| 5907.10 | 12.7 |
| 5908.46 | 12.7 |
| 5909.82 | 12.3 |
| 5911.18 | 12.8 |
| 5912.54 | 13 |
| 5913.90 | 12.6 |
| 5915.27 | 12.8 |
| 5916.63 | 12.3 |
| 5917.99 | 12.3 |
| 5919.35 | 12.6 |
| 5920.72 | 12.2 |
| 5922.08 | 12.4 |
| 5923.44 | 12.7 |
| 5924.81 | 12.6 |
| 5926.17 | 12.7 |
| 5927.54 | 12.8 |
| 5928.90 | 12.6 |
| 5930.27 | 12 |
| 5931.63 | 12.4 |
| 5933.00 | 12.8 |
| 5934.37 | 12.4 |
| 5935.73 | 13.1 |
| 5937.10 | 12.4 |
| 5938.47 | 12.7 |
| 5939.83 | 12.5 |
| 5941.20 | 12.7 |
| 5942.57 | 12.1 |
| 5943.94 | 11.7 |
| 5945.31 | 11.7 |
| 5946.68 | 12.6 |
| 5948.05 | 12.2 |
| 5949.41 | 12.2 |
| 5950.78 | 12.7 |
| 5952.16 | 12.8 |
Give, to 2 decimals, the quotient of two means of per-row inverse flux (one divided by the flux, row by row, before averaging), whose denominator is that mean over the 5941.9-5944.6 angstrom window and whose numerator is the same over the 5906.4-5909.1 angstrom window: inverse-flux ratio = 0.94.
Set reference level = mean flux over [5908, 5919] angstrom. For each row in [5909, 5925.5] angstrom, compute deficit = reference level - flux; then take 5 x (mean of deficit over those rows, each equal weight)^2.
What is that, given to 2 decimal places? 0.01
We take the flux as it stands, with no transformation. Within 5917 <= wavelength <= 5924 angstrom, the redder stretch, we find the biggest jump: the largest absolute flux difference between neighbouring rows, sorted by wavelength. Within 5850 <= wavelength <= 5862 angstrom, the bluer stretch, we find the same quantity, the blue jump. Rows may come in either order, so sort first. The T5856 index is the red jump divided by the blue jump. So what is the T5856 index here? 0.50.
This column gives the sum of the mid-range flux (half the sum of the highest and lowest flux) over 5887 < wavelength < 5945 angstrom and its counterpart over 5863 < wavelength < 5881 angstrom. 24.0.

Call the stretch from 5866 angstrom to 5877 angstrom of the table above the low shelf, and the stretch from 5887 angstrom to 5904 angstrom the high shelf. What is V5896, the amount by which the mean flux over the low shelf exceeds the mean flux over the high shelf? 0.8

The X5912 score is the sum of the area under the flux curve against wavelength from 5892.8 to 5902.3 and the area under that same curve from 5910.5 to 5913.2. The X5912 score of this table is 146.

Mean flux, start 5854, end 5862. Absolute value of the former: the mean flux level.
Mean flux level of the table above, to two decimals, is 12.63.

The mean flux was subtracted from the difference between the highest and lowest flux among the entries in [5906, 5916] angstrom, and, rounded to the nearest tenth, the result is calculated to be -12.0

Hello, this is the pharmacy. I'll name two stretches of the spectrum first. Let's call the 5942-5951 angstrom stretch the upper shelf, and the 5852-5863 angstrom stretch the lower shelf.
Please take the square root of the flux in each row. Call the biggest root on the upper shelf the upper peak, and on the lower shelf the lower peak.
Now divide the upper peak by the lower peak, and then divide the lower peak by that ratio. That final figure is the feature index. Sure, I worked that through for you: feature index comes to 3.76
